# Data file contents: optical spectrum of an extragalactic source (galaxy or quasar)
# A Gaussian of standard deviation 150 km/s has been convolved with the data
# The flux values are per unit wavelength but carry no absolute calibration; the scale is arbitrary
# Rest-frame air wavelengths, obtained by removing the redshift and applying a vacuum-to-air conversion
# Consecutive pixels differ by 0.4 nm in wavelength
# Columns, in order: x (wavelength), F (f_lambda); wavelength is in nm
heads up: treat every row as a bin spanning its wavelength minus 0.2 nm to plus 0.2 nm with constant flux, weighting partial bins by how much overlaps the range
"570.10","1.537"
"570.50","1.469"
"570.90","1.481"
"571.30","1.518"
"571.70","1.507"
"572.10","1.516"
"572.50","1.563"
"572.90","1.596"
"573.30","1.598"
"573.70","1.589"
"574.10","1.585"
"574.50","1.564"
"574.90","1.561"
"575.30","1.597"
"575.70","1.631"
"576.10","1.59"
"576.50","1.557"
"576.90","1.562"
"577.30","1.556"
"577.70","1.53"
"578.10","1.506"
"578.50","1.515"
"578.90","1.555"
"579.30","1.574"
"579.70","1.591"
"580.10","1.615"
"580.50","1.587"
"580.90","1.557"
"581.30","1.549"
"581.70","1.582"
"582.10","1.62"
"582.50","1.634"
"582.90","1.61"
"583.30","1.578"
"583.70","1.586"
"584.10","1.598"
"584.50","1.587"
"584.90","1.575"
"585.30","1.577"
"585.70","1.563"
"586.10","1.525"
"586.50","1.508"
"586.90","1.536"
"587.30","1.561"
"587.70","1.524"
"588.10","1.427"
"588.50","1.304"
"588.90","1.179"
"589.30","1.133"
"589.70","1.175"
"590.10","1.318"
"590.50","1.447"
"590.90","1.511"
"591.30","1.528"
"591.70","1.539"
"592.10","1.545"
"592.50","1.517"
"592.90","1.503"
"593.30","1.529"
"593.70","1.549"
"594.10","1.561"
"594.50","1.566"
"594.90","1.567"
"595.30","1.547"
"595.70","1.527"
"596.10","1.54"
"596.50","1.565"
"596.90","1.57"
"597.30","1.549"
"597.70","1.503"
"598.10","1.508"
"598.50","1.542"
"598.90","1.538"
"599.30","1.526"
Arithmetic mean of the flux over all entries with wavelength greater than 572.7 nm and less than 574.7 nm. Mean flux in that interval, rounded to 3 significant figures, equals 1.59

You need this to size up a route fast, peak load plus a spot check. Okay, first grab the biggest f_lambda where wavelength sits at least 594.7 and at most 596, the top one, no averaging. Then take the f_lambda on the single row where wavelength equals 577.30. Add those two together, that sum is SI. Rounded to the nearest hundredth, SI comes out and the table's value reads 3.12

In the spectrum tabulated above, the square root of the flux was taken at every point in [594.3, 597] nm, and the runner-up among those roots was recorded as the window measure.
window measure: 1.25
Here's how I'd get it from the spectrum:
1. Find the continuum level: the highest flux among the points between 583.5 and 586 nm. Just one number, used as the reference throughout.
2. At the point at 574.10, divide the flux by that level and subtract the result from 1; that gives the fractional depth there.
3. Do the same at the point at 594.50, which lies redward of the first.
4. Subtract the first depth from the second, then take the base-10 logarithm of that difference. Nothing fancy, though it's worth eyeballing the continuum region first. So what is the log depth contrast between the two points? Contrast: -1.9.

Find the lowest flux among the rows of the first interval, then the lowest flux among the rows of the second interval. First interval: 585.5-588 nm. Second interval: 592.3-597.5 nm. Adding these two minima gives 3.01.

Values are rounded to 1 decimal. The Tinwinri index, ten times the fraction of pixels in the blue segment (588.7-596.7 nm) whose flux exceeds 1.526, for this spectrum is 6.0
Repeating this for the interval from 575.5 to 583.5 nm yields 9.0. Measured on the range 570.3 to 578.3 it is 7.0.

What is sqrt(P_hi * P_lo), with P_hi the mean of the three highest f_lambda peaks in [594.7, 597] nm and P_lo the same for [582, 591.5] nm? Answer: 1.594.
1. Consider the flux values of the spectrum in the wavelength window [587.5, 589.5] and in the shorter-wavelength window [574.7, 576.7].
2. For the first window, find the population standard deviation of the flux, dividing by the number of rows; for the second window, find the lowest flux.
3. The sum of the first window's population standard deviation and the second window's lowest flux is 1.70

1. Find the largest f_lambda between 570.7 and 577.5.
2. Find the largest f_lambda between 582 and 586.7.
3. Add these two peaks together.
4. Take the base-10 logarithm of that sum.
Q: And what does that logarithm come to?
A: 0.514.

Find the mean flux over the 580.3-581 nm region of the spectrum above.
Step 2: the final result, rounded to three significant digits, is 1.57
